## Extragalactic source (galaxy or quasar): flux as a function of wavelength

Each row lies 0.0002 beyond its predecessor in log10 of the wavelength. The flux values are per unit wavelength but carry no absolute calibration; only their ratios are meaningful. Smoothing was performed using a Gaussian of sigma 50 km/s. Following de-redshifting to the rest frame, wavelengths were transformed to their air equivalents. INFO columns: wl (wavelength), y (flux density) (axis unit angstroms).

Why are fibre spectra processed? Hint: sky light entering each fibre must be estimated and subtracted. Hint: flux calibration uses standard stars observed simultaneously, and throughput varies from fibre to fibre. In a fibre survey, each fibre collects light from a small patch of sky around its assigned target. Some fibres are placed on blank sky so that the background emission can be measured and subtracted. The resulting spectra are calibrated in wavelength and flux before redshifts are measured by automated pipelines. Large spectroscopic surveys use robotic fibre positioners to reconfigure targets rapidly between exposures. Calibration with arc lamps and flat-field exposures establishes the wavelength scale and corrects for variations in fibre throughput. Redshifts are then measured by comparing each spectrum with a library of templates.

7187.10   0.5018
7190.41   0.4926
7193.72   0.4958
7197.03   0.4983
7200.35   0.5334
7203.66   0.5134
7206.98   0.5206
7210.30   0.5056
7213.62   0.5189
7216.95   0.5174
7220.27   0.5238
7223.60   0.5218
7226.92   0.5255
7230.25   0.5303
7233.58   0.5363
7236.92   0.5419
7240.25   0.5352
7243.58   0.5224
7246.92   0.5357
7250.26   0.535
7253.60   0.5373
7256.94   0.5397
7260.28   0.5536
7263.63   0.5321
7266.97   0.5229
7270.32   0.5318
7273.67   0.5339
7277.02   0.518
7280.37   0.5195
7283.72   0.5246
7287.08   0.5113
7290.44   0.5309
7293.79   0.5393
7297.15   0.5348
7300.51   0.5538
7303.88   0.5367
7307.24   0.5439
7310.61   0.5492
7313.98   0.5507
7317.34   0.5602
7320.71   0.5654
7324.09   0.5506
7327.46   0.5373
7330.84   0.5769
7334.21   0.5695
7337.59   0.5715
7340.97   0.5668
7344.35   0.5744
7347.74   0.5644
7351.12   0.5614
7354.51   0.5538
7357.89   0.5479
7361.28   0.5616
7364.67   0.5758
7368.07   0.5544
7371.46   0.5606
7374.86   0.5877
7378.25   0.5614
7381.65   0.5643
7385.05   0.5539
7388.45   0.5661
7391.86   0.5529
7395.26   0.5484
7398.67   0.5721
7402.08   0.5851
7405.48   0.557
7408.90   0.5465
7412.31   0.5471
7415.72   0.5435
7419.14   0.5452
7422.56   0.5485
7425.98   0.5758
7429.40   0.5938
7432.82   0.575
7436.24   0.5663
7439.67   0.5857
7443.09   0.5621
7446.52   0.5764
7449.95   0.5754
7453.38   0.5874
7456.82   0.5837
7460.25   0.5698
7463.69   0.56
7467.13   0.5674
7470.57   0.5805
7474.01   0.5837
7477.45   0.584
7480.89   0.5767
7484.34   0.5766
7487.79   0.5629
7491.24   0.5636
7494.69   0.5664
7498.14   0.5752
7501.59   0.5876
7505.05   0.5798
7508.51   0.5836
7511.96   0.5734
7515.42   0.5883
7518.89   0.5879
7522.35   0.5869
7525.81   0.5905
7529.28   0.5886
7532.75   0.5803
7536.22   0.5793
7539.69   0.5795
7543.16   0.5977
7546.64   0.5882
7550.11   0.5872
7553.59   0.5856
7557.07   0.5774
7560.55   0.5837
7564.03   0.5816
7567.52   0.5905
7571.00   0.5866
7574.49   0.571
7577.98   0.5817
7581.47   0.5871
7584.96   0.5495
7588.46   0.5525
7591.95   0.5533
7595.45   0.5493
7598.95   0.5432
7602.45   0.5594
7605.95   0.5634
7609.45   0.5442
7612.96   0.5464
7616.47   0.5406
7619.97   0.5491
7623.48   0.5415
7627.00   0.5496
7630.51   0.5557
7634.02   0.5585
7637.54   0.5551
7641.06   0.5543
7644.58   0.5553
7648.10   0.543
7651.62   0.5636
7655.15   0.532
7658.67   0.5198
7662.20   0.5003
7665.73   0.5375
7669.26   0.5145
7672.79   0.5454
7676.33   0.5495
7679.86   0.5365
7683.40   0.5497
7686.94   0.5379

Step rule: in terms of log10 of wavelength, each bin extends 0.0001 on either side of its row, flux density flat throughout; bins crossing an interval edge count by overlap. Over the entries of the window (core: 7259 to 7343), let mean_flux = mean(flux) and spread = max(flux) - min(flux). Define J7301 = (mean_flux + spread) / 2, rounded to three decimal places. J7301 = 0.305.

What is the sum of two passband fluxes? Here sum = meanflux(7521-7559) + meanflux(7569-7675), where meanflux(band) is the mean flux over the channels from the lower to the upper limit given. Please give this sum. 1.14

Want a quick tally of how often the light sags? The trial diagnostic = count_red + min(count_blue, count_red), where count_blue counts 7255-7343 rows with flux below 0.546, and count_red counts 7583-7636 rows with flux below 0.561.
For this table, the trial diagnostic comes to 28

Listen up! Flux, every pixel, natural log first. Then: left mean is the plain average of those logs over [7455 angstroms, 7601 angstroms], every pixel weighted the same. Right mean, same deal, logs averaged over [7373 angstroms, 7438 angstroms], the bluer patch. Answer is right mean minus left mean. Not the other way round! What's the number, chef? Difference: -0.025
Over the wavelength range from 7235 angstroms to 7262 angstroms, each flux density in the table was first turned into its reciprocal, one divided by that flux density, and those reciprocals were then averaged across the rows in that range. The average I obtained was 1.86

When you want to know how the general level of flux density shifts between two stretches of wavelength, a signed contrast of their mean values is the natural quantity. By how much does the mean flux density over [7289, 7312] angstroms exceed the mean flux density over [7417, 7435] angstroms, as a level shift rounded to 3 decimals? -0.026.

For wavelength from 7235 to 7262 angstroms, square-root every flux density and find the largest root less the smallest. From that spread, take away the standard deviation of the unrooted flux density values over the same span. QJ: 0.013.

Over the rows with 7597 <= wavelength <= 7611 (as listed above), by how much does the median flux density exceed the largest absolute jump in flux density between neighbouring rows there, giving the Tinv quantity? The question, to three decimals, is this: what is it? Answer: 0.533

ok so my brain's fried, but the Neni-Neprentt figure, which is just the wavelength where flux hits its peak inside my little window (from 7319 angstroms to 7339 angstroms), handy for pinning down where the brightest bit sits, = 7330.84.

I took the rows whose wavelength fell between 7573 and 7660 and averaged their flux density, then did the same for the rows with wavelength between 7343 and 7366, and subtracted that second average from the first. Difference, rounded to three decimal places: -0.010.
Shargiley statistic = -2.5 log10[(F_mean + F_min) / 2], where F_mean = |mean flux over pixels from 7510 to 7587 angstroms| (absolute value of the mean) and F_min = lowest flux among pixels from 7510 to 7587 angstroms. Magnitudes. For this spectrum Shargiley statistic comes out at 0.62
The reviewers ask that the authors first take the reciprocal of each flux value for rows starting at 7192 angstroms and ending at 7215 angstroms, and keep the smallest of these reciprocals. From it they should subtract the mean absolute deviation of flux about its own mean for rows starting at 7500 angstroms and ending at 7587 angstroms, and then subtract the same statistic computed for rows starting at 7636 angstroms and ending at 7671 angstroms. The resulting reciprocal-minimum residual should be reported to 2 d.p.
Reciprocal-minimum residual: 1.85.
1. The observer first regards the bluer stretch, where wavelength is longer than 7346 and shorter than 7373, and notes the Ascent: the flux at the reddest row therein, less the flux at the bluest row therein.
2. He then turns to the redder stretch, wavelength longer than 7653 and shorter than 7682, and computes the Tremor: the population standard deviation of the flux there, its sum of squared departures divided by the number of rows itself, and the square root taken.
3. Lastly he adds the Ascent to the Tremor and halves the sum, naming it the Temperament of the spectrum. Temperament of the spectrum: 0.006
